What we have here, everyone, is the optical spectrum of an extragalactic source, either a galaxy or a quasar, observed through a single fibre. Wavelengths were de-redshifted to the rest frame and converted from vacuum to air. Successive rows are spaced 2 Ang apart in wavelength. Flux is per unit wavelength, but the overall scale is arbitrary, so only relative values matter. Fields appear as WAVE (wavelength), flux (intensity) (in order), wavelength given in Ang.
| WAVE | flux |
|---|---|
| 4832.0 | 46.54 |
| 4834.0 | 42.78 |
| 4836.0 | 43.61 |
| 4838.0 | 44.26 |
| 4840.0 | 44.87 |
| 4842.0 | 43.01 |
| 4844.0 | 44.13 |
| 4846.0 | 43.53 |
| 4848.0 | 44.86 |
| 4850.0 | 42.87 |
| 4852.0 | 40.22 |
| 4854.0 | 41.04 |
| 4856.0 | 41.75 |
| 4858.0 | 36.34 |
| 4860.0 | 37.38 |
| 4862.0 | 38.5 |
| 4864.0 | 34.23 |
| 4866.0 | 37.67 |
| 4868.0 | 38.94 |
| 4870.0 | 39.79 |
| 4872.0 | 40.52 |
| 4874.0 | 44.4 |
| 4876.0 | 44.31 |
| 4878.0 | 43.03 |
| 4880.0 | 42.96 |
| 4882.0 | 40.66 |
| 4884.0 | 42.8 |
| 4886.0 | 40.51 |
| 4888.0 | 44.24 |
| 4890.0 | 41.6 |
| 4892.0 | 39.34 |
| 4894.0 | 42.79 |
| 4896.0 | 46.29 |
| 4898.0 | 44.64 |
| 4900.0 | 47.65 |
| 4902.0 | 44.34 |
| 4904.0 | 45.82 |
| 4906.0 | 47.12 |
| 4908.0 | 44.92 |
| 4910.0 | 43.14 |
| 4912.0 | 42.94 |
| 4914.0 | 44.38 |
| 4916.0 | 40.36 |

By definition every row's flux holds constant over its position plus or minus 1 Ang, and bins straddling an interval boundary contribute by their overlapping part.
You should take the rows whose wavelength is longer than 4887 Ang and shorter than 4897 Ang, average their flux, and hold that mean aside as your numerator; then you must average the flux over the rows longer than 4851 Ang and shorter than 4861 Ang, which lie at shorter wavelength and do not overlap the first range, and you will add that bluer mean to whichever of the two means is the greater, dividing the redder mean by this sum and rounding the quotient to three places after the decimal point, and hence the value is 0.521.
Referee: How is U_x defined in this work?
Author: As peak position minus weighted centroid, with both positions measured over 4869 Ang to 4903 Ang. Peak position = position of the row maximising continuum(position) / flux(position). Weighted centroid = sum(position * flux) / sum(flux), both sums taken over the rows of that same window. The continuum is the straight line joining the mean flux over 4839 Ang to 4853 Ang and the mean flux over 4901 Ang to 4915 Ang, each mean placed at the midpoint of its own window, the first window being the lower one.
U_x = 5.8 Ang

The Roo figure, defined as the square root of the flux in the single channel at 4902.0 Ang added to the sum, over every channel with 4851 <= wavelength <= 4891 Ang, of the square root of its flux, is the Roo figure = 134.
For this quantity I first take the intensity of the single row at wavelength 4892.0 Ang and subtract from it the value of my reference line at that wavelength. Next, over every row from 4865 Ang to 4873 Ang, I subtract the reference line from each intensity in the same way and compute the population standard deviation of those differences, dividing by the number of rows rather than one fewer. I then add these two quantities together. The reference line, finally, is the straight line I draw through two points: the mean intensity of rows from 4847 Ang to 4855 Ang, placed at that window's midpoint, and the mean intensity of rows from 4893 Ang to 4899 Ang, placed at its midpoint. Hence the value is -4.1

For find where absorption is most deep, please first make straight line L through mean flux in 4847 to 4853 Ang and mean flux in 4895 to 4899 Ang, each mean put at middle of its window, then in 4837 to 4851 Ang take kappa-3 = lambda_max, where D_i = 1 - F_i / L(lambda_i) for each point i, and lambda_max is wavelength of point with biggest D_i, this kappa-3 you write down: 4850.0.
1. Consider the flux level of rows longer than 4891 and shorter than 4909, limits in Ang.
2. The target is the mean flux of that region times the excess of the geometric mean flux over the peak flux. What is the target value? -132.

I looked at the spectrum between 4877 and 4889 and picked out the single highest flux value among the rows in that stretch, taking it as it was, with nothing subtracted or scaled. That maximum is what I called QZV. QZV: 44.24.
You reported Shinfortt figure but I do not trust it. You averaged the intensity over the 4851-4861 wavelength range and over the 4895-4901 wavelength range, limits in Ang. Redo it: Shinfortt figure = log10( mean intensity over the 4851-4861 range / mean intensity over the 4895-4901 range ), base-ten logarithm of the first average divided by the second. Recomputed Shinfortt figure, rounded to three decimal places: -0.070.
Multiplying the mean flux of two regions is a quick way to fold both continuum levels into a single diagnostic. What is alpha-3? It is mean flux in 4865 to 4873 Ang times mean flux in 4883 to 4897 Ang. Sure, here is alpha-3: 1668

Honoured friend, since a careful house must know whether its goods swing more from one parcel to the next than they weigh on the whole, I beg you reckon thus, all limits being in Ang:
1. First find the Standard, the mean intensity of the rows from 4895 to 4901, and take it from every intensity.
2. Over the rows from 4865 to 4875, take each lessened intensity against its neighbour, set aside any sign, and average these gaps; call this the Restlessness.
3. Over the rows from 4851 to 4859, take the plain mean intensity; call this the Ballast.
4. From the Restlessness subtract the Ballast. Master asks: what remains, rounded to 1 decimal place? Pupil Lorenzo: -38.2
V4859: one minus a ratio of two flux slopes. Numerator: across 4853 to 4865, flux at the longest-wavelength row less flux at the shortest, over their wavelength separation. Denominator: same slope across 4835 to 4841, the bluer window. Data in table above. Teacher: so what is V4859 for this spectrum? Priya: 3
